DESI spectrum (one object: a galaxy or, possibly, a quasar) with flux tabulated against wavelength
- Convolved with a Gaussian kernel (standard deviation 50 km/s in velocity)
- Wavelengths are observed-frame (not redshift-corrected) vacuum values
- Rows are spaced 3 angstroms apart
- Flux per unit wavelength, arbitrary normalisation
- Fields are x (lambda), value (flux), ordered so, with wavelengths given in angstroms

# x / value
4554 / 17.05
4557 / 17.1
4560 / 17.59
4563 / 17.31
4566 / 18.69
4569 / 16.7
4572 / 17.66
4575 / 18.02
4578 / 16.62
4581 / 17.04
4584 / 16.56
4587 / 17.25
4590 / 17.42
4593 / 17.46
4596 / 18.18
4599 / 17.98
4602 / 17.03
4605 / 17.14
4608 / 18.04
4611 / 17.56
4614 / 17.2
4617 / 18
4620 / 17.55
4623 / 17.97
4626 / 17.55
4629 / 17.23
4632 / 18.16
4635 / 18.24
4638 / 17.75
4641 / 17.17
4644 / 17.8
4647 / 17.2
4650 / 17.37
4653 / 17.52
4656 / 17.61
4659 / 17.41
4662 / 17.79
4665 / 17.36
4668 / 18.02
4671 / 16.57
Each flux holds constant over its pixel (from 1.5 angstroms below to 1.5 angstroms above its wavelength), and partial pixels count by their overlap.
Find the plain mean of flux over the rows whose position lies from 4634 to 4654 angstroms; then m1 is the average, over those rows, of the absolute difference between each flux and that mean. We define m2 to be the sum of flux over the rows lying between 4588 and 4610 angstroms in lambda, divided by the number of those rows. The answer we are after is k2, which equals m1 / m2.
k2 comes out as 0.017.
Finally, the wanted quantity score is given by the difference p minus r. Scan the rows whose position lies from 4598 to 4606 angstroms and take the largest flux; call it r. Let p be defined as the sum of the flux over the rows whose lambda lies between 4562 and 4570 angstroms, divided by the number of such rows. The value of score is -0.4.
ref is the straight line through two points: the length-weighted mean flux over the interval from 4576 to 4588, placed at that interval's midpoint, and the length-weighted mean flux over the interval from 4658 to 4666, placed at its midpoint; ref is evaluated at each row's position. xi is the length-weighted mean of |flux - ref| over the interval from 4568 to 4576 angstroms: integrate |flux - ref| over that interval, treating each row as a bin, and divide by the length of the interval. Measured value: 0.71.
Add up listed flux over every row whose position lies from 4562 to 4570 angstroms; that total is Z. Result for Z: 52.7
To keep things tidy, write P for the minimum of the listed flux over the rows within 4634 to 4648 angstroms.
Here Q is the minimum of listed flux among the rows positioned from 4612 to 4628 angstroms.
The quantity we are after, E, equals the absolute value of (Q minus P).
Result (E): 0.03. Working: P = 17.17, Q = 17.2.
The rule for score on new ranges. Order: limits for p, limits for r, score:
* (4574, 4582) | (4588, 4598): -1.0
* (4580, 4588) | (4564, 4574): -1.7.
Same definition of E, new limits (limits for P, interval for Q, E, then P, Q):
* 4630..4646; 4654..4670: 0.19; 17.17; 17.36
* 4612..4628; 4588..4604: 0.17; 17.2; 17.03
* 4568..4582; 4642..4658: 0.58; 16.62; 17.2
